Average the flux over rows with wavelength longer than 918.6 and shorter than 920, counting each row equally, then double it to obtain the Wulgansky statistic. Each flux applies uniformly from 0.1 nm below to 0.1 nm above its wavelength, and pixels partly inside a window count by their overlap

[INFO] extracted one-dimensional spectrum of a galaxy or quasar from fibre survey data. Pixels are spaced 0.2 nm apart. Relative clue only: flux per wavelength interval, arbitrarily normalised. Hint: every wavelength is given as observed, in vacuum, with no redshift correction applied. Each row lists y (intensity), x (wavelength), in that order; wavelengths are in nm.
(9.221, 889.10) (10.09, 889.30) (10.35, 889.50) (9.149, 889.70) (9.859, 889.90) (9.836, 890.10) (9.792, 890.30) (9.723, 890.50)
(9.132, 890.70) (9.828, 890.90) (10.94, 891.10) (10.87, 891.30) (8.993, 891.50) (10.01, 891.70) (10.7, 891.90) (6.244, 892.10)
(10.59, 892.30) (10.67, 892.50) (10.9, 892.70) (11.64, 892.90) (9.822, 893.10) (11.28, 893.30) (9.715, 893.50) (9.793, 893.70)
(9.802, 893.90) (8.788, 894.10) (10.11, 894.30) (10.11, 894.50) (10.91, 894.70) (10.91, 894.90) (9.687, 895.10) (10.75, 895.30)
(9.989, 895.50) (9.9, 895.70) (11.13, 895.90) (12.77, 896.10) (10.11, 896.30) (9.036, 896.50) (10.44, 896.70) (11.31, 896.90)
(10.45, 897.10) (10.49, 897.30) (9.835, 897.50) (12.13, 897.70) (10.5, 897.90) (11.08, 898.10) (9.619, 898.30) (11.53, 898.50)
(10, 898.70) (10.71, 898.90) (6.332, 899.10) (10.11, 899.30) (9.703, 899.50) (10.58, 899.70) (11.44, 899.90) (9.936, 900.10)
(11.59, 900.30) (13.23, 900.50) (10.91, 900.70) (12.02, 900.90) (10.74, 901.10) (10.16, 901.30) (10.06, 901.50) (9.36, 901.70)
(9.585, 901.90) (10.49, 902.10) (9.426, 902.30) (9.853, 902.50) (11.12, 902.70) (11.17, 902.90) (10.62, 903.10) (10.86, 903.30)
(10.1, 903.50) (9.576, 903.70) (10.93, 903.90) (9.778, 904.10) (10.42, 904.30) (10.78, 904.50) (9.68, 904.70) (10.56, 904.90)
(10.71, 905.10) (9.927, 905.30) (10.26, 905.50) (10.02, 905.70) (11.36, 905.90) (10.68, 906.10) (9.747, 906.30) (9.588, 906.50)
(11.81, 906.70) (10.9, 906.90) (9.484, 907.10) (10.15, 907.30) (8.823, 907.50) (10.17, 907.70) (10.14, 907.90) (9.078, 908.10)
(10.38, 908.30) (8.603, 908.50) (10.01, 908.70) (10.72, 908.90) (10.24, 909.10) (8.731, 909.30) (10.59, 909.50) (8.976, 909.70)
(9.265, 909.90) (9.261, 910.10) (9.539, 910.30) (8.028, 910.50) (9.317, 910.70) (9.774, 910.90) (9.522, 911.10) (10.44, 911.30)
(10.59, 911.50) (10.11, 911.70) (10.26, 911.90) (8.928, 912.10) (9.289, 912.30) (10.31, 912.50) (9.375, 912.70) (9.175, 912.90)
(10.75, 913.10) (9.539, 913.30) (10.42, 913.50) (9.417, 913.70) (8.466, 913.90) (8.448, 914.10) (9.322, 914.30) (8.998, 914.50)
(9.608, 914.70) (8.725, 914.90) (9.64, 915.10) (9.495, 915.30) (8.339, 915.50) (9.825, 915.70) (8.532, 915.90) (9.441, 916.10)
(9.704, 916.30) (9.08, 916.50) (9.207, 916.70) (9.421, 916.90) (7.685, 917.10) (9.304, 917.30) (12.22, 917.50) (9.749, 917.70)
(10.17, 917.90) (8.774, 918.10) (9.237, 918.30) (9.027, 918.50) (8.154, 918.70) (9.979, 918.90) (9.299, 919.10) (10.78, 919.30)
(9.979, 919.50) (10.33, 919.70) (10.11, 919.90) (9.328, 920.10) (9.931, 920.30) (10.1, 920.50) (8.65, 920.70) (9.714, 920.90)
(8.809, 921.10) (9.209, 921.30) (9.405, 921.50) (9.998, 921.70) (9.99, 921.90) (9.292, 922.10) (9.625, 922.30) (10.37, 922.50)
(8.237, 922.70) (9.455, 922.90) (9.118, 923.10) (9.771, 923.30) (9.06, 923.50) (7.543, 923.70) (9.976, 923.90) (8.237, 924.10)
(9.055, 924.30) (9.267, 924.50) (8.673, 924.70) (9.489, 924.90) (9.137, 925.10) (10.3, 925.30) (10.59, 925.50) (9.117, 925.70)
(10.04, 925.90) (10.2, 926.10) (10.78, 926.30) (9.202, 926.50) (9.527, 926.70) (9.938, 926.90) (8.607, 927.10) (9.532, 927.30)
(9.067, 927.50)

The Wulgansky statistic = 19.6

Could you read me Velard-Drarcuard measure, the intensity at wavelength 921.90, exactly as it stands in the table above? 9.99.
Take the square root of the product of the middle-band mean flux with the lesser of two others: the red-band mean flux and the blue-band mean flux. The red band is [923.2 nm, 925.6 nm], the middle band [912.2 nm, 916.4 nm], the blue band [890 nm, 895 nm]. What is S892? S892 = 9.32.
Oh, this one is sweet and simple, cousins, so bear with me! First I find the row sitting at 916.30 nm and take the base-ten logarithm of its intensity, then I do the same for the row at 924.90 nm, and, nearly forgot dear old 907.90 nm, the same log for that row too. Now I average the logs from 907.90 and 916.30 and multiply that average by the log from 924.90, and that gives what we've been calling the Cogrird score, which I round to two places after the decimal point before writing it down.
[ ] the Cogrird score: 0.97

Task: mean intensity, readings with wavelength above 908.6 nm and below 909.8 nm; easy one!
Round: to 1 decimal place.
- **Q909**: 9.9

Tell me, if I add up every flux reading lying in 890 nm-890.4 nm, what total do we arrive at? 19.6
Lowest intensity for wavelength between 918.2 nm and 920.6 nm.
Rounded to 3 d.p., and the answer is 8.154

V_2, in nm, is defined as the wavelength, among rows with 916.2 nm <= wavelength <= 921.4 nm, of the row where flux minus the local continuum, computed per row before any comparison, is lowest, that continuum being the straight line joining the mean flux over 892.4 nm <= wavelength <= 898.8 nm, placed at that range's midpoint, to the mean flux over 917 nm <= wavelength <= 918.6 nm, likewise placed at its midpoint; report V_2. 917.10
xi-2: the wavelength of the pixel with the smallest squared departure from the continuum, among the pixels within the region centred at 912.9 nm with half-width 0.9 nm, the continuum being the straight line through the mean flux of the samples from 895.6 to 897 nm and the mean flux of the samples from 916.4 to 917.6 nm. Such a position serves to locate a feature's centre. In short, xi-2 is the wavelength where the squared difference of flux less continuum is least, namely 913.30 nm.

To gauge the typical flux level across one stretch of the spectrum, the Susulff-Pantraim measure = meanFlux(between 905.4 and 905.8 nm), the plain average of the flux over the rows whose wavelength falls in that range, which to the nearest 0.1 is 10.1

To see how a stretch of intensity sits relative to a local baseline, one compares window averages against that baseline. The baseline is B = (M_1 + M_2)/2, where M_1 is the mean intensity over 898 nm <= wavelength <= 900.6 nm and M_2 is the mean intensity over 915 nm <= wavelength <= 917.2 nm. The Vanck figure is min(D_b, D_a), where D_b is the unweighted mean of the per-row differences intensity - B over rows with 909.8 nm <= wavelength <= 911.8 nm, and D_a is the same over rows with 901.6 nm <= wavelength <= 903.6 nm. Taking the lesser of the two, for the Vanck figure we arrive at -0.20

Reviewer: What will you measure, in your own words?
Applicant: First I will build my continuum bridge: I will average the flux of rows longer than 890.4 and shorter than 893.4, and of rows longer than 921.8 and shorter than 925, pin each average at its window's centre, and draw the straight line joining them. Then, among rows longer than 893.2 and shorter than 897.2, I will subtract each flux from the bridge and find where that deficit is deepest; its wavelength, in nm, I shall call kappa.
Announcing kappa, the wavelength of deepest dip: 894.10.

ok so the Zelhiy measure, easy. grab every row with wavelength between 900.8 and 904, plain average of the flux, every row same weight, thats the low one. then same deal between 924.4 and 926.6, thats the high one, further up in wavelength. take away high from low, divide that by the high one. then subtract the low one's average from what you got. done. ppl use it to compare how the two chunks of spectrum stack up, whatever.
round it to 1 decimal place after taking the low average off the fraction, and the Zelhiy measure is -10.3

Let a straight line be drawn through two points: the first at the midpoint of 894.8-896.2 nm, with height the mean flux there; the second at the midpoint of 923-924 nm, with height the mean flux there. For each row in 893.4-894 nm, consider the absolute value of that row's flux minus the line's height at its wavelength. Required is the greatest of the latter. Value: 1.1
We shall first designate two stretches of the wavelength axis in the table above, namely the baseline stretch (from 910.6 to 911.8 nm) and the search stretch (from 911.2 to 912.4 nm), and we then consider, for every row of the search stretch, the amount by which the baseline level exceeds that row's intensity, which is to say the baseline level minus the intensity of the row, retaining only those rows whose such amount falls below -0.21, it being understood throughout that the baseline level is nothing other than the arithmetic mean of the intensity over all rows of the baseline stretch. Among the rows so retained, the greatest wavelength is 911.90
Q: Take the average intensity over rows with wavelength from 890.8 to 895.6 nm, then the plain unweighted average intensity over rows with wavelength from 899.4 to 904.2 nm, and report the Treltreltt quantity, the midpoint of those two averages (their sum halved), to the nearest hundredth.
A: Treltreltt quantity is 10.34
